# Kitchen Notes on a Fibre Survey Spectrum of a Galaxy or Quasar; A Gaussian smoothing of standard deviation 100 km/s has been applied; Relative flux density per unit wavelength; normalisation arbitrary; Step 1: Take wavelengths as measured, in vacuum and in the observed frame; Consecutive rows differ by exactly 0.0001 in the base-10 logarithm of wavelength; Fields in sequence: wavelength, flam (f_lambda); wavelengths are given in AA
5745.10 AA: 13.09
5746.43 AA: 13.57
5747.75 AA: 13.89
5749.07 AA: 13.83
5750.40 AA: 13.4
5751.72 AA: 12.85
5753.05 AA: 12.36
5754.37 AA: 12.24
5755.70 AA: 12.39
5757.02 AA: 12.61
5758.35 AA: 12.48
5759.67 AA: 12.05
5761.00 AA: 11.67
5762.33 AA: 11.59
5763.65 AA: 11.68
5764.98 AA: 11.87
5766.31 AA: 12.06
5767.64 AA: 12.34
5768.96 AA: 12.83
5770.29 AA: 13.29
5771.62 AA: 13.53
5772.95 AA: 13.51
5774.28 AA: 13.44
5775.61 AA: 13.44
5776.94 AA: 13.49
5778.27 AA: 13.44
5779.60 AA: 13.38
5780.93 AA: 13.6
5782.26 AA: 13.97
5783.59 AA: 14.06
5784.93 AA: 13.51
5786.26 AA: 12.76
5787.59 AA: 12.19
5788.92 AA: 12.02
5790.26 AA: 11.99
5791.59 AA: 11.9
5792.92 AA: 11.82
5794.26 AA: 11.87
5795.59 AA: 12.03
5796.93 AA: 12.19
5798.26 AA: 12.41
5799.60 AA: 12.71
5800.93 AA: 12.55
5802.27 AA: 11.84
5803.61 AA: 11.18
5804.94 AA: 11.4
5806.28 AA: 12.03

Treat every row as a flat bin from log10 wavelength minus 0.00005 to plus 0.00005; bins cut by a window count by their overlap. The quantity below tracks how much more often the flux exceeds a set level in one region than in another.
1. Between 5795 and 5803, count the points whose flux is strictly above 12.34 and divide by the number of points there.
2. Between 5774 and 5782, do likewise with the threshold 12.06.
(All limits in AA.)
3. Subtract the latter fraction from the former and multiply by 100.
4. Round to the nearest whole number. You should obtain -50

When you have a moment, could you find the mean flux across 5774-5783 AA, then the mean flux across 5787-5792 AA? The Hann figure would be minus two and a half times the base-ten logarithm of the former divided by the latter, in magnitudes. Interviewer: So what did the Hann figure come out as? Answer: -0.13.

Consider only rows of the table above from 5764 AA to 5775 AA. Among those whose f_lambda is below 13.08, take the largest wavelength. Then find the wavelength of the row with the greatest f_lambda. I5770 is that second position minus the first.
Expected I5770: 2.7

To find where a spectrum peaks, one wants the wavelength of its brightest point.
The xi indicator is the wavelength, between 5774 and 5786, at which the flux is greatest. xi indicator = 5783.59 AA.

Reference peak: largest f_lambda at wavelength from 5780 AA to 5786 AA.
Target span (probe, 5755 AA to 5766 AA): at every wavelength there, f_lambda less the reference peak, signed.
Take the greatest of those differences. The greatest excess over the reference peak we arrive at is -1.45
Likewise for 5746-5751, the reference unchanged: -0.17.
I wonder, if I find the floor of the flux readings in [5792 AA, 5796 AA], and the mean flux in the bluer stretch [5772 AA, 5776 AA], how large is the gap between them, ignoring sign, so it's 1.6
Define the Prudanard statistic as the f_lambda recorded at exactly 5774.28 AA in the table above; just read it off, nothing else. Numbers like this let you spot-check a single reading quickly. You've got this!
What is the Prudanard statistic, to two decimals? 13.44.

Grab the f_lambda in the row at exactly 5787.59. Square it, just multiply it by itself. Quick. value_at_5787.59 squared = 149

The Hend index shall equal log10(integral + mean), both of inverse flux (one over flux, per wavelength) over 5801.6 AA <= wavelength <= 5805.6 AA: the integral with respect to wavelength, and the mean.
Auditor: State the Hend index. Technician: -0.360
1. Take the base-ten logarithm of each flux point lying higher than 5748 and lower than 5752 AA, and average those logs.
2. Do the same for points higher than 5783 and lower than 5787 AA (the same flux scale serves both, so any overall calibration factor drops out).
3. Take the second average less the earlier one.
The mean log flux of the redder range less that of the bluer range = 0.00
